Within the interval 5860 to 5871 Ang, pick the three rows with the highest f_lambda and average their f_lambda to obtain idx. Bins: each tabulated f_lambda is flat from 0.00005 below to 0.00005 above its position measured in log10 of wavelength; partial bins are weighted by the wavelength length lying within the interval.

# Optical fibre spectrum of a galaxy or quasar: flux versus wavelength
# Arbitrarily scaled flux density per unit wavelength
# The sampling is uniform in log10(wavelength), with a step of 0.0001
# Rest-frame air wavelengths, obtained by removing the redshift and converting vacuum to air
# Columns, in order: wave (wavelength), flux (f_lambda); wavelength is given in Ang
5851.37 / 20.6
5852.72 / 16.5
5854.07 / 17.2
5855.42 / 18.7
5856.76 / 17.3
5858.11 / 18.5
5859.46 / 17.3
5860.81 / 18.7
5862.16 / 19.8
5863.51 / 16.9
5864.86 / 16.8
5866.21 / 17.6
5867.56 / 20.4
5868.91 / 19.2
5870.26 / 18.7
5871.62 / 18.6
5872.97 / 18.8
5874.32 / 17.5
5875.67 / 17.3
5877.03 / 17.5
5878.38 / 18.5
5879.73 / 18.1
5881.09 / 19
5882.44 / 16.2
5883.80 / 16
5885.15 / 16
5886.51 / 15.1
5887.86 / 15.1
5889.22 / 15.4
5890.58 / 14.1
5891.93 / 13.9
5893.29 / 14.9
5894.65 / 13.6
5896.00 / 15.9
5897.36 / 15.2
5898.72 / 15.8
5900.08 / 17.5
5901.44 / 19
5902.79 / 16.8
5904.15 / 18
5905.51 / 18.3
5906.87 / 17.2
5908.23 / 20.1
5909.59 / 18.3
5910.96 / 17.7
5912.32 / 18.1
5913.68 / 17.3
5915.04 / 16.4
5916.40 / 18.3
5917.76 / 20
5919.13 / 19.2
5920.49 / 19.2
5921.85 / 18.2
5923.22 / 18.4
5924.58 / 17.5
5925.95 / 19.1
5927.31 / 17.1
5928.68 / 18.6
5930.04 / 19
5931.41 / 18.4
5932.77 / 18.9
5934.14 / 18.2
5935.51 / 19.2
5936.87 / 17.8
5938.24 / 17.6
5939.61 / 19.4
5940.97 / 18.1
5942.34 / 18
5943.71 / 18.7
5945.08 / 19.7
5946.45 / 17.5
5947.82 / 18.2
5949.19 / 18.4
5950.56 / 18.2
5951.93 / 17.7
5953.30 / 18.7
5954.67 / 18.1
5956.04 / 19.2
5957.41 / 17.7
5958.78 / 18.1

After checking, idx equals 19.8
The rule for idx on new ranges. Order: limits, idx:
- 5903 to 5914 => 18.9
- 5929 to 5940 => 19.2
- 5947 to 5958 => 18.8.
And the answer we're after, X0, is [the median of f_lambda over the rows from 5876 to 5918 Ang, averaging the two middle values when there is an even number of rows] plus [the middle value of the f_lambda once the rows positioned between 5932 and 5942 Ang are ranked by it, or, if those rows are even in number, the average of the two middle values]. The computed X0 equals 35.4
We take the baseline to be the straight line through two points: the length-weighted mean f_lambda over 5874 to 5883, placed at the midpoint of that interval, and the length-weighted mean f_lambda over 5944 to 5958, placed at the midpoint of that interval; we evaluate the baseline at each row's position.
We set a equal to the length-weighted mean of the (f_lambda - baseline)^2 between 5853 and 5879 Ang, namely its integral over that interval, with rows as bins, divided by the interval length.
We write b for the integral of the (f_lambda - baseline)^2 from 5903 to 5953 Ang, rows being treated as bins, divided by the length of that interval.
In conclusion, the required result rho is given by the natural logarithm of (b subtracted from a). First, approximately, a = 1.2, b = 0.69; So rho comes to -0.6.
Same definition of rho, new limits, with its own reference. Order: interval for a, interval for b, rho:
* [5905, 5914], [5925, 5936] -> -1.1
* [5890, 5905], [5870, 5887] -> 1.6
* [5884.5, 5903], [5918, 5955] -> 1.9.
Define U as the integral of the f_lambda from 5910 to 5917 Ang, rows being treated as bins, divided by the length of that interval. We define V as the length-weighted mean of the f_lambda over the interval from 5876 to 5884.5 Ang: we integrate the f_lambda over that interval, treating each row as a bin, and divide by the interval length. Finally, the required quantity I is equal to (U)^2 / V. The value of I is 17.6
